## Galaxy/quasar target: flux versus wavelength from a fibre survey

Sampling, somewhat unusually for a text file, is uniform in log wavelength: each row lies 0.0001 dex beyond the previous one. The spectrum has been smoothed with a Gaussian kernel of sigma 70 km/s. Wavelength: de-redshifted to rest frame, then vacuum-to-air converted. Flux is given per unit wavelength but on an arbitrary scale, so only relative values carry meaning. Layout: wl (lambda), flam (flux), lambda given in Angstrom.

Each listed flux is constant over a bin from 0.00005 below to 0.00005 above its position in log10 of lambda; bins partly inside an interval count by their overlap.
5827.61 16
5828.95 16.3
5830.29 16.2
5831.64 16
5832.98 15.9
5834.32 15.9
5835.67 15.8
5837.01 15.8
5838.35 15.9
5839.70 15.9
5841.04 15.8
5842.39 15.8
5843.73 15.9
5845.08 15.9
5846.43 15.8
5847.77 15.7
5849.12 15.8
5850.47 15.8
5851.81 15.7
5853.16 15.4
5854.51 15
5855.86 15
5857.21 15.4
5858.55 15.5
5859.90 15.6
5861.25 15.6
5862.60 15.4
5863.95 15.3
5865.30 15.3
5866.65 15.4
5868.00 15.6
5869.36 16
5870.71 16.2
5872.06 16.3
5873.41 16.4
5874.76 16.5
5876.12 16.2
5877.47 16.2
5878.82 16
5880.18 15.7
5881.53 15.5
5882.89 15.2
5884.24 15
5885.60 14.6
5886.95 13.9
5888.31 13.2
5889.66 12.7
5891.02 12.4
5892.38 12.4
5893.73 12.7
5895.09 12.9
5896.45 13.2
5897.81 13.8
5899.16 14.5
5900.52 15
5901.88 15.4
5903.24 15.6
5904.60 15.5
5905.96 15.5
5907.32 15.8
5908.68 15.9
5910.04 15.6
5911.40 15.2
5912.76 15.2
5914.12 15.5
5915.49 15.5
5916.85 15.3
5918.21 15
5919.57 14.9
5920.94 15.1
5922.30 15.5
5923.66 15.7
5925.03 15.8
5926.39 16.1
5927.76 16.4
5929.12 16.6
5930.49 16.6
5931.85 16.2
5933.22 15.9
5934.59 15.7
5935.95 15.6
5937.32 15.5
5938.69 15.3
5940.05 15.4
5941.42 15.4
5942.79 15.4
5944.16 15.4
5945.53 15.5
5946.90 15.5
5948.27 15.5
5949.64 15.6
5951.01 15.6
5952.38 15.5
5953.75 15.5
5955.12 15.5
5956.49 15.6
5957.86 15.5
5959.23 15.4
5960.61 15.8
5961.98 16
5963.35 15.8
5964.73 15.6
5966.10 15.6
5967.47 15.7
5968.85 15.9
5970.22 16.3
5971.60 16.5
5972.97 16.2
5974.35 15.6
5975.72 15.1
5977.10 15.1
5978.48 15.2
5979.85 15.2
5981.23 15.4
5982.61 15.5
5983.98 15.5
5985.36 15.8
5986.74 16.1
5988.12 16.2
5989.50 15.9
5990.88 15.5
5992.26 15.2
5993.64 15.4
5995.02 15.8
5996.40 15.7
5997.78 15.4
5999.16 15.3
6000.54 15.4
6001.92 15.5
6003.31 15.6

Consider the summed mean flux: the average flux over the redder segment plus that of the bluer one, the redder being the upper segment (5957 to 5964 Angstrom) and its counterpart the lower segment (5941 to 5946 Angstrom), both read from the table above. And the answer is 31.1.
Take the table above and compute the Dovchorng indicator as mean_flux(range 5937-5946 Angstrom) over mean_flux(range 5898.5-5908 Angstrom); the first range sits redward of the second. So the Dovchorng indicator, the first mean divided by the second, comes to 1.01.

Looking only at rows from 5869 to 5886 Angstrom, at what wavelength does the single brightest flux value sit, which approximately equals 5874.76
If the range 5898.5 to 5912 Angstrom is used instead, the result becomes 5908.68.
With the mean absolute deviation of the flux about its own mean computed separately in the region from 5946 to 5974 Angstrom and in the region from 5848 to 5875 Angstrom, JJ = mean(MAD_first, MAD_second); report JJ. 0.29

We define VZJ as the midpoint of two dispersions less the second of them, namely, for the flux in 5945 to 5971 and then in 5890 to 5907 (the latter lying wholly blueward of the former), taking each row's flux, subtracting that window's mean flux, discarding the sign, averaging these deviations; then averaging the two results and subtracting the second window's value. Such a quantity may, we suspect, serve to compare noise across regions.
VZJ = -0.50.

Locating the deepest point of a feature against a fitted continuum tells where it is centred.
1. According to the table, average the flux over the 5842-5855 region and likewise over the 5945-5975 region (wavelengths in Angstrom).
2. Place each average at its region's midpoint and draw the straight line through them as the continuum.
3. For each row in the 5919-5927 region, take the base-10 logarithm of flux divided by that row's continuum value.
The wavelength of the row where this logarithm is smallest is 5919.57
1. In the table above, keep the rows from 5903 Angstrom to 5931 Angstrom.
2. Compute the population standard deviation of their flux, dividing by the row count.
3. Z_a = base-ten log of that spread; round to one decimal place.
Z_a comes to -0.3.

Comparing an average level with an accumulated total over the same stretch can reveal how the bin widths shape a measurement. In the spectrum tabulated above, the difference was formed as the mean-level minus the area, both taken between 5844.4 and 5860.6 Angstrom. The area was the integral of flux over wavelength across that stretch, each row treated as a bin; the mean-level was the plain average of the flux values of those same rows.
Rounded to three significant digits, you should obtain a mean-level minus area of -236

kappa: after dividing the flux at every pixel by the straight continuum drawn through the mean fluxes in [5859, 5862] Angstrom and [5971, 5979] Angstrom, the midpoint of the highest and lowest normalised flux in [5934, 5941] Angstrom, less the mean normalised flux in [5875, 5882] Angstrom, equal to -0.03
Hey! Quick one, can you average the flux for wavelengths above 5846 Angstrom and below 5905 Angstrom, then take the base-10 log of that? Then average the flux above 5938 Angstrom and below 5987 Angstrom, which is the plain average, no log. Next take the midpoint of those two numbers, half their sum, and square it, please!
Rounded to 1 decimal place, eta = 70.3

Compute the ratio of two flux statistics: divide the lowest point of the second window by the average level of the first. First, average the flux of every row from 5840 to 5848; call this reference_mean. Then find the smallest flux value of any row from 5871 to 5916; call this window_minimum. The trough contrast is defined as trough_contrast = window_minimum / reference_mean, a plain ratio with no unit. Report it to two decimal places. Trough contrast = 0.78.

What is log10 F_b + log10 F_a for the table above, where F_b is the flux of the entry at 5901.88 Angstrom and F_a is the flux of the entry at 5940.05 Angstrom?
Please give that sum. 2.38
